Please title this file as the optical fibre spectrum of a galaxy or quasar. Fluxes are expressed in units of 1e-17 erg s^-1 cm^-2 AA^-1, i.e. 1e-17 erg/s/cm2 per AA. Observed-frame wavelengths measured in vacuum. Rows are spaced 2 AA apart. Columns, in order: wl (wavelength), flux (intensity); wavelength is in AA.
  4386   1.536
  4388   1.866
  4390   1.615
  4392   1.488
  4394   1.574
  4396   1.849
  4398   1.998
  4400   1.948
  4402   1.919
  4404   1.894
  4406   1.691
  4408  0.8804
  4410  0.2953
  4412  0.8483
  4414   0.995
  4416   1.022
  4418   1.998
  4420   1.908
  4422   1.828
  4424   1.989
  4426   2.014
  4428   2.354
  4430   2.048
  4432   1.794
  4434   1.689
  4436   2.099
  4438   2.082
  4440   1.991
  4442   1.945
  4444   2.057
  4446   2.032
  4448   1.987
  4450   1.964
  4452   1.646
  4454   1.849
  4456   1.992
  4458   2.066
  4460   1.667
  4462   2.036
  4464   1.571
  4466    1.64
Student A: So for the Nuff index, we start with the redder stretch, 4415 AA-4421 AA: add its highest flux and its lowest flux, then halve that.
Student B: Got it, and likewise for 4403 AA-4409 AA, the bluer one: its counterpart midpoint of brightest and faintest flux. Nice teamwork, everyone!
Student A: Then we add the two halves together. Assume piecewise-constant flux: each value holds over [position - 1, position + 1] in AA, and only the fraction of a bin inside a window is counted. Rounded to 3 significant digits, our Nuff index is 2.90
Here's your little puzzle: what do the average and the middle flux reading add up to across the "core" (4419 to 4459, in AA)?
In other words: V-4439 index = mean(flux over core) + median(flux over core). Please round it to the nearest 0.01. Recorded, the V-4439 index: 3.96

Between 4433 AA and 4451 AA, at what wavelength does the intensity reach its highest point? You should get 4436 AA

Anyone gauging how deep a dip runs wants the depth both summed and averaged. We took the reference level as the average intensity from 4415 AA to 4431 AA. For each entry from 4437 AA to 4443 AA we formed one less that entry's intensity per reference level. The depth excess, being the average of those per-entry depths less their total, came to 0.117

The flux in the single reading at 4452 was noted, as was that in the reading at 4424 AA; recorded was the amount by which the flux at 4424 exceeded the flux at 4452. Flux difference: 0.34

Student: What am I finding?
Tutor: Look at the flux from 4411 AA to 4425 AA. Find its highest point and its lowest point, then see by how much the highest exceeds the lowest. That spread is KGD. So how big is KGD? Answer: 1.15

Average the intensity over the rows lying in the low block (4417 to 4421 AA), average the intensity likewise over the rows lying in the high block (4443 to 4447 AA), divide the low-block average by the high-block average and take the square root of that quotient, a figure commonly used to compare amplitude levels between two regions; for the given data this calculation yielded 0.98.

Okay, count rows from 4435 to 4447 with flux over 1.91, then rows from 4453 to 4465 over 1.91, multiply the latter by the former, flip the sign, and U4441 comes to -18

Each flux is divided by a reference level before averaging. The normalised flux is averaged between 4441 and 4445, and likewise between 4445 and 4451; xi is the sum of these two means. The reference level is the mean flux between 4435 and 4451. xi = 1.98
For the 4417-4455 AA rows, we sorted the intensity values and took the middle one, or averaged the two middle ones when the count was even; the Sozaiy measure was 1.99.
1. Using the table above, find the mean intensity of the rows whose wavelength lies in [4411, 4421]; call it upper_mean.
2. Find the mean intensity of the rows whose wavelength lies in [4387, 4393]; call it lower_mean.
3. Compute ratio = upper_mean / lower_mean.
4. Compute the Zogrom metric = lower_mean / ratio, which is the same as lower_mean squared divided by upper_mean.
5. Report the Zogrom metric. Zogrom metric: 2.0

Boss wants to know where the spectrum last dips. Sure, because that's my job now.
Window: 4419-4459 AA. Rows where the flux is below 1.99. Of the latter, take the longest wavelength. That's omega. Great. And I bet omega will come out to 4454 AA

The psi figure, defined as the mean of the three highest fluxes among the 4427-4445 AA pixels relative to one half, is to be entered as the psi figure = 4.4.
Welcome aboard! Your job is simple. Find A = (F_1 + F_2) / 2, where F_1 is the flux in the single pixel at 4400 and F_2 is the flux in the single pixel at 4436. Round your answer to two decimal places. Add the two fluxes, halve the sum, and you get 2.02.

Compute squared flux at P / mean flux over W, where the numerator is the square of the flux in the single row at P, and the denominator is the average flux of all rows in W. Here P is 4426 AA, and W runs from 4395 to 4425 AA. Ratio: 2.6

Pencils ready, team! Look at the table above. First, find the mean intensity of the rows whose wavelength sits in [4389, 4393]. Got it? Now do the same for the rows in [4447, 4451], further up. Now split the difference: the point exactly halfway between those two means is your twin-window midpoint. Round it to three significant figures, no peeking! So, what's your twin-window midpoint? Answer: 1.76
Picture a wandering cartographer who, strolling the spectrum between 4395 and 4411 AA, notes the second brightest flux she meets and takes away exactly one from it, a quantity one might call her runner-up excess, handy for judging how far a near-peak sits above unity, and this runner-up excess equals 0.95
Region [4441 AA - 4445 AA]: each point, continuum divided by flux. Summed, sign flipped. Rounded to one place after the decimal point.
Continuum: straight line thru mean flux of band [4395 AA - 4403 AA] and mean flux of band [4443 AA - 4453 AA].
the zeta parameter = -1.9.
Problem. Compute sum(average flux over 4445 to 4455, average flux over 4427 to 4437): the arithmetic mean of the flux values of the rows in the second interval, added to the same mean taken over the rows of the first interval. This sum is 3.89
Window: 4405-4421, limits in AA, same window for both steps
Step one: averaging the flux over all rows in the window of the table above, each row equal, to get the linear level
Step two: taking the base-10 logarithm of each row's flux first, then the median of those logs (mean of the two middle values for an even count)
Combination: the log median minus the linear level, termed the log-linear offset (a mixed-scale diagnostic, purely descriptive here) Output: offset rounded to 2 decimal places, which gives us -1.20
